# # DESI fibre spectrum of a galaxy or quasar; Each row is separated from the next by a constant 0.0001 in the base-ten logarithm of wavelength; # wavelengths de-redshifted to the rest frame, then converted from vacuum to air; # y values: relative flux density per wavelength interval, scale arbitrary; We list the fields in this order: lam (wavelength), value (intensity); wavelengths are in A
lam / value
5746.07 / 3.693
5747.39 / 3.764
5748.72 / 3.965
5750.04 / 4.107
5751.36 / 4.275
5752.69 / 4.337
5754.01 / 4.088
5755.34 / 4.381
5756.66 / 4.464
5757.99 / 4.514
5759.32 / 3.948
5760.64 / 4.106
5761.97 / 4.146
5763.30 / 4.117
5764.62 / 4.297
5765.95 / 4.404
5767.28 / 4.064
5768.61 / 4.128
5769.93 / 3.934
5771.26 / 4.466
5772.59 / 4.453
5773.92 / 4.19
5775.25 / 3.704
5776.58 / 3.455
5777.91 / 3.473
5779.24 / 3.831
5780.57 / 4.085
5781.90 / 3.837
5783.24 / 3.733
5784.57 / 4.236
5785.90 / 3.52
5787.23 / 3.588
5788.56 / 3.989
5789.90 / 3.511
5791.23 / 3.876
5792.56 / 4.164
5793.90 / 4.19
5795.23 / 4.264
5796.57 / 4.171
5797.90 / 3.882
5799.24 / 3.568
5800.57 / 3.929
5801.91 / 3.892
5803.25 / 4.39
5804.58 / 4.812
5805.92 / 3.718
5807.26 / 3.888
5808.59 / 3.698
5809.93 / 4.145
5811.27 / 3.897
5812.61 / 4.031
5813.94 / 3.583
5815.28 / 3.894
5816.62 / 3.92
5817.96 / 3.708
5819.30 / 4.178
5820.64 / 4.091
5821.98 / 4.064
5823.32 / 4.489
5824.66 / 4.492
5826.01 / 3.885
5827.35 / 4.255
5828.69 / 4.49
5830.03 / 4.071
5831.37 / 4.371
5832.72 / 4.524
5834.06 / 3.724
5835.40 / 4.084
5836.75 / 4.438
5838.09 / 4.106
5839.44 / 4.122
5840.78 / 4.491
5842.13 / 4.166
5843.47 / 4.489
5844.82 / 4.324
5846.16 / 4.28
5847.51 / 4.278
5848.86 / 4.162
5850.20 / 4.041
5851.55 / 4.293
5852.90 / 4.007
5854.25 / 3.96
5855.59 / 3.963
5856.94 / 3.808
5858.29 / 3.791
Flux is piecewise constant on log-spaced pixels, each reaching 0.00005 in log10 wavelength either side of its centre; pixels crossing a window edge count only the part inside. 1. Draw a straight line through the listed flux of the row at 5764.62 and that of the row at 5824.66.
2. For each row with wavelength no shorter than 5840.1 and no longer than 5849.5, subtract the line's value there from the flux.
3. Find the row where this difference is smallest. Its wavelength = 5848.86 A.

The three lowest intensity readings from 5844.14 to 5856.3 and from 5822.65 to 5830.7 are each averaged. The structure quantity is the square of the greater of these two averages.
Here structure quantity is 16.6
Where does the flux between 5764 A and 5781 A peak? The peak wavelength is 5771.26 A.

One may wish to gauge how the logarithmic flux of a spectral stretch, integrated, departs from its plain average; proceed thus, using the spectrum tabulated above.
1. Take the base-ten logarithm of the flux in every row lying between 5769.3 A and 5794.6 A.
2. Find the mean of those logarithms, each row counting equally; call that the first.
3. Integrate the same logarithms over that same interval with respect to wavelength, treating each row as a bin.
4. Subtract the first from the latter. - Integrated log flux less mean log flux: 14.3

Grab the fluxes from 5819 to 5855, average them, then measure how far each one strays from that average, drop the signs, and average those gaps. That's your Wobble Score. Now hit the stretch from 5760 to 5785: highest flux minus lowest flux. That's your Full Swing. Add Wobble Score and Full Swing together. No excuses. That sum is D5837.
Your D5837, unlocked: 1.19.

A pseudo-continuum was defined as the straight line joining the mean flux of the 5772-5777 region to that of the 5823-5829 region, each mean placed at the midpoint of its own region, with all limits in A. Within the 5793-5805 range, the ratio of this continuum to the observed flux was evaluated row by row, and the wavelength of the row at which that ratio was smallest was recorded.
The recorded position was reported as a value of 5804.58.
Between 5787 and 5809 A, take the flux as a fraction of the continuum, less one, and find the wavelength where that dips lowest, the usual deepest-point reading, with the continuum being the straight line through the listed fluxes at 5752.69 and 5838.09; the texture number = 5789.90 A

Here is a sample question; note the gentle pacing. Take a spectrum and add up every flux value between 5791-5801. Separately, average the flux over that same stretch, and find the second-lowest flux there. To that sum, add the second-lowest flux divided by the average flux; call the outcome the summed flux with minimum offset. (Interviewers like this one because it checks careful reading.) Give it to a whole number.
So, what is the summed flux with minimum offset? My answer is 33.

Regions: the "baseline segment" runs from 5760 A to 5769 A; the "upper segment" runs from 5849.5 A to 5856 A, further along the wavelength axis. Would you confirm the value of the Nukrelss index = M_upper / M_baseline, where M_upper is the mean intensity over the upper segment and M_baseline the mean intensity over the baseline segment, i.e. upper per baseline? 0.97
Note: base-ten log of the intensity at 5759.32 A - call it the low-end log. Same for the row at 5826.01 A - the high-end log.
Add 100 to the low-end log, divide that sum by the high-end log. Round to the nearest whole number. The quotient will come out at 171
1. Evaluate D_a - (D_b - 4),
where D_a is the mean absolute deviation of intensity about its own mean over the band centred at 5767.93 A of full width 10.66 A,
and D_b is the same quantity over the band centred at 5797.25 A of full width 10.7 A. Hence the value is 3.98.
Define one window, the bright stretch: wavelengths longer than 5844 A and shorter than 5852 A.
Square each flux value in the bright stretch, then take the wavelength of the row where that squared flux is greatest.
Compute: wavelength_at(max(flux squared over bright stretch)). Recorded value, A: 5844.82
